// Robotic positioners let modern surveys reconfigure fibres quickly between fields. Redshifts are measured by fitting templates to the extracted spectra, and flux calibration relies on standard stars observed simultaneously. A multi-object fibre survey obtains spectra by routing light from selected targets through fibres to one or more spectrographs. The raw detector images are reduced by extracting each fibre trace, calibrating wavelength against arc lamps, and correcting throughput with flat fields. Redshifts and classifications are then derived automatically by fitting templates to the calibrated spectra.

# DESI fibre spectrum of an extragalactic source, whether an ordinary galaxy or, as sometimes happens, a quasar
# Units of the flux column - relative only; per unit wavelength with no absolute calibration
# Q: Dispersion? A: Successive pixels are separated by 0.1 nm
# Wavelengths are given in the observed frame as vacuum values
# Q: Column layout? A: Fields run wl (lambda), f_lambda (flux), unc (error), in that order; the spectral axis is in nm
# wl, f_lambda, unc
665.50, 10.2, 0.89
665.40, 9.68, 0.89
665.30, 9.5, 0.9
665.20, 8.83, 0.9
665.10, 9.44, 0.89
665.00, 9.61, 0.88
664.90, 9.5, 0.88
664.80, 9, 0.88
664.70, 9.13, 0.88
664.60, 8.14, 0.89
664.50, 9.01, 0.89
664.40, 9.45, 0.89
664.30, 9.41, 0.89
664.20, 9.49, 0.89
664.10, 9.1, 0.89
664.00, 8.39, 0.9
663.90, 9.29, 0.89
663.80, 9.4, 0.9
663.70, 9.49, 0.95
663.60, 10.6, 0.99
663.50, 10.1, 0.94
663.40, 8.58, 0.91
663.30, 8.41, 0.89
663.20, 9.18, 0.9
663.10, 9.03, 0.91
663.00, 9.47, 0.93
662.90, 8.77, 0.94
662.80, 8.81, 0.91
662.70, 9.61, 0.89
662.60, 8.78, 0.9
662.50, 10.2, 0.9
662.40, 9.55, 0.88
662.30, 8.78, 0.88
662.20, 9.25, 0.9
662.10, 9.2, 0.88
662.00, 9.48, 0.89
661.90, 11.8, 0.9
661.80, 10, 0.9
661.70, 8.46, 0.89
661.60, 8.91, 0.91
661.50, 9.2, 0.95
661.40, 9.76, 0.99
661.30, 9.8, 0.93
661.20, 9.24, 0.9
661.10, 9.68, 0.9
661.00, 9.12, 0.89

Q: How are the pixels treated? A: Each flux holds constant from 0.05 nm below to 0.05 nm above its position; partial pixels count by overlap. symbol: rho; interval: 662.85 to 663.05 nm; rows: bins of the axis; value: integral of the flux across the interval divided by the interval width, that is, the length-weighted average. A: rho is 9.12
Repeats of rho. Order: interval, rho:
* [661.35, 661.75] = 9.08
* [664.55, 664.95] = 8.94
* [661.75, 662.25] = 9.95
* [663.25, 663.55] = 9.03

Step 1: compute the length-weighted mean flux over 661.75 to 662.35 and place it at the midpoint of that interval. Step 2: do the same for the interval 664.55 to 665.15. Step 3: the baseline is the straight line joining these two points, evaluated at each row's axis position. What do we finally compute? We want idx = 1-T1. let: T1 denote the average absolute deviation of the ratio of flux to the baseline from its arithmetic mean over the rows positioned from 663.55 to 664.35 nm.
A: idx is 0.962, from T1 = 0.04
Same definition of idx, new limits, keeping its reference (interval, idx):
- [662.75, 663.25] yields 0.975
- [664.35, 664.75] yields 0.957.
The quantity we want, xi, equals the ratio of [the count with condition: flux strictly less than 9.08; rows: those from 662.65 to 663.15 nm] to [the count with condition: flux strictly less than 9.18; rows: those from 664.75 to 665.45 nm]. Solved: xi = 1.5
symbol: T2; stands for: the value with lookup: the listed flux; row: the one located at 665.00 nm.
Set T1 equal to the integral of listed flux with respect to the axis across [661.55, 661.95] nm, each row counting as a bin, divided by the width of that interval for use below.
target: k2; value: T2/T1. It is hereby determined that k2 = 0.98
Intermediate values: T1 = 9.79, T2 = 9.61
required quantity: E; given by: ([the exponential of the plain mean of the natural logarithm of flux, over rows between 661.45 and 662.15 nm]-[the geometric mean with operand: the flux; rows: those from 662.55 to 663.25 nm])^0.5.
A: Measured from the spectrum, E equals 0.7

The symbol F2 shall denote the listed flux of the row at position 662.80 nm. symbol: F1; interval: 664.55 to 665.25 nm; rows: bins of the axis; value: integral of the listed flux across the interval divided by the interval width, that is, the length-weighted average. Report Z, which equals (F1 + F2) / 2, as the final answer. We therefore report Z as 9.0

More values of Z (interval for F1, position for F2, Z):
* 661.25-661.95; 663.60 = 10.2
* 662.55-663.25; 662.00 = 9.3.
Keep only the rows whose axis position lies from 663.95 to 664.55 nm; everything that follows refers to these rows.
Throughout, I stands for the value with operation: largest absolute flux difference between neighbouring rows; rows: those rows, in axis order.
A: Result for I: 0.7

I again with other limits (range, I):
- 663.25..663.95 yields 1.5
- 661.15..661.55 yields 0.6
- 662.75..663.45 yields 0.8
